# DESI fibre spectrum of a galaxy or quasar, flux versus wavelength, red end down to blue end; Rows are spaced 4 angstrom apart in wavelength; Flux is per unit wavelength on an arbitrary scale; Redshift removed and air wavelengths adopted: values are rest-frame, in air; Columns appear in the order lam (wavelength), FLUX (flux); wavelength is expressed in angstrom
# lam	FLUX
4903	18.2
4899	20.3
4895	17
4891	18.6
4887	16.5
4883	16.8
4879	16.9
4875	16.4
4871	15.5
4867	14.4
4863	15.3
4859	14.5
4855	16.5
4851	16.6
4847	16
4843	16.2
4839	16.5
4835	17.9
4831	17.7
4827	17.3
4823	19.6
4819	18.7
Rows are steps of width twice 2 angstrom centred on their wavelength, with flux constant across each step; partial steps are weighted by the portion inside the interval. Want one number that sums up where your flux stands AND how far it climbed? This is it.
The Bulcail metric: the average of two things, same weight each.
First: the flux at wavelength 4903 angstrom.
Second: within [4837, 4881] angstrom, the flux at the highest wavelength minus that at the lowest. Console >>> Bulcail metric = 9.3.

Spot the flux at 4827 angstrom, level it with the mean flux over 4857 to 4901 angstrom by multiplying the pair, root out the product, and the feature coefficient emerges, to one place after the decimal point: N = 16.9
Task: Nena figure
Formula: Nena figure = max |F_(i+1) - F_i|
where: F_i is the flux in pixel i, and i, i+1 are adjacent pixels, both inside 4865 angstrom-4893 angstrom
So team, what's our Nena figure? 2.1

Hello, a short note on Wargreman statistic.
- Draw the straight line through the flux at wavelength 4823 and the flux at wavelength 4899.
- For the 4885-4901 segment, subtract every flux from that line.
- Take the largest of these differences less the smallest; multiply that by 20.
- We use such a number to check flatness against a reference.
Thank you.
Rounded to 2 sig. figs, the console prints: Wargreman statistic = 74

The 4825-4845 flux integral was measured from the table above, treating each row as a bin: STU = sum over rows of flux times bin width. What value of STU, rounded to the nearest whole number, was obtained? 342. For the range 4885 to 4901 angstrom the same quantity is 290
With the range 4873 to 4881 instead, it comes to 133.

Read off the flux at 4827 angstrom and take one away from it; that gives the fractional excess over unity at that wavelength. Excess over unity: 16.3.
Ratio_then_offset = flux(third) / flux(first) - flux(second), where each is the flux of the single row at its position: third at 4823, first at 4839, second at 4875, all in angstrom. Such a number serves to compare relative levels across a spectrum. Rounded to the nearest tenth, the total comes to -15.2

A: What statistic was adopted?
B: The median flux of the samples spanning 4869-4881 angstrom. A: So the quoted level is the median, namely 16.4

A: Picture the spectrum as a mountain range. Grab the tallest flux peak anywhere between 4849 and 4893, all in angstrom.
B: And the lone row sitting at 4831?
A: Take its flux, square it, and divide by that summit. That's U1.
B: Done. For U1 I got 16.8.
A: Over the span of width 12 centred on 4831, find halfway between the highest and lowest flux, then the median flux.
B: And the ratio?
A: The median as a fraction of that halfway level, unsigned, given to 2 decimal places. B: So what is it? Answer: 1.01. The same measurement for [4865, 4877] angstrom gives 1.01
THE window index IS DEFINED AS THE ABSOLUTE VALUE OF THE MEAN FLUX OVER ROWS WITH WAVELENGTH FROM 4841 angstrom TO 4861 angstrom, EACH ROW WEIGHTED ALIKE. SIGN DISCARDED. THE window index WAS 16.0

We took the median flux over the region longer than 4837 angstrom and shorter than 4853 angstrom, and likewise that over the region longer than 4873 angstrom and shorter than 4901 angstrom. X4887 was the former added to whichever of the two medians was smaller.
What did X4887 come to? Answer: 32.7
